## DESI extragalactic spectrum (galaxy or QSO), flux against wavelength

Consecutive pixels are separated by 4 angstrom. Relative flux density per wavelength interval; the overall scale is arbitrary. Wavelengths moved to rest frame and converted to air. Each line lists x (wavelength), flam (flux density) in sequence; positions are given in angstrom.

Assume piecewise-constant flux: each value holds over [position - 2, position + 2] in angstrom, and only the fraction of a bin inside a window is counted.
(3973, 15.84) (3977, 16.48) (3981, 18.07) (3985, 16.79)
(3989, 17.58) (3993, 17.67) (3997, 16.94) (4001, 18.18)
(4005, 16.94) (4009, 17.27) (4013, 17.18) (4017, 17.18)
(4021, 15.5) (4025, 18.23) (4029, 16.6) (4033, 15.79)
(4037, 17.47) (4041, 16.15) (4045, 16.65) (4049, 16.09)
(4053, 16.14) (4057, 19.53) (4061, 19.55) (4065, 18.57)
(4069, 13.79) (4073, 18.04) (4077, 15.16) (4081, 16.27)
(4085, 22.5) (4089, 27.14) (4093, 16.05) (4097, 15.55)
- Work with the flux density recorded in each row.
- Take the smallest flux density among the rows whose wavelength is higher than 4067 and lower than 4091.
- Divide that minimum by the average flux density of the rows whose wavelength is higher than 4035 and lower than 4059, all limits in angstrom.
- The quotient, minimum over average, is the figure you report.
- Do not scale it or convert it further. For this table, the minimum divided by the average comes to 0.81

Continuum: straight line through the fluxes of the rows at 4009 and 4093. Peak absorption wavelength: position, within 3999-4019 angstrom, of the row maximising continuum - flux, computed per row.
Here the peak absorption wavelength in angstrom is 4005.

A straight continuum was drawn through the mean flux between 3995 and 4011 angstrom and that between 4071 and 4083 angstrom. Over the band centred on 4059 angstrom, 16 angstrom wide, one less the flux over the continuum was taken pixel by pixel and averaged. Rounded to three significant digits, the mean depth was -0.105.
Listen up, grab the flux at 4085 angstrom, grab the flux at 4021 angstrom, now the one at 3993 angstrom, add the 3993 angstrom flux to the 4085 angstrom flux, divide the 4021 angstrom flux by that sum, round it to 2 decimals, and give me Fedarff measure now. 0.39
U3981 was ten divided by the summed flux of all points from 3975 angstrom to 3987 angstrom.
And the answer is 0.1948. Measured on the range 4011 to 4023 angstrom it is 0.2006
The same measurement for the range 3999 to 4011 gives 0.1909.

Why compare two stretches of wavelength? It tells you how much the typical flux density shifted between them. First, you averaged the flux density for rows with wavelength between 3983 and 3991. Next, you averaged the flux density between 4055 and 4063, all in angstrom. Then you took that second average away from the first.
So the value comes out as -2.4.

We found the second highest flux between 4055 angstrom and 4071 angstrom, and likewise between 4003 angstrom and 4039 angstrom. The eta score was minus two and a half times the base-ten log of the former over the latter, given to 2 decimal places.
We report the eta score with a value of -0.12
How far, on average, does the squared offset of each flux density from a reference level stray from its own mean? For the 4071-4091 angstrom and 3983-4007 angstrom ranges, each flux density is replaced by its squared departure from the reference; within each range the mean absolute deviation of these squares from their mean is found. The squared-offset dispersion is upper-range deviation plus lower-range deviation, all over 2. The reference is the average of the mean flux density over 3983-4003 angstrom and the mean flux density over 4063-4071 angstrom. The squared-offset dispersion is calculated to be 17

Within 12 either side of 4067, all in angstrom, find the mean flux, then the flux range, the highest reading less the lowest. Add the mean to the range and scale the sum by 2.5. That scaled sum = 58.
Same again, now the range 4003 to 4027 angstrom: 49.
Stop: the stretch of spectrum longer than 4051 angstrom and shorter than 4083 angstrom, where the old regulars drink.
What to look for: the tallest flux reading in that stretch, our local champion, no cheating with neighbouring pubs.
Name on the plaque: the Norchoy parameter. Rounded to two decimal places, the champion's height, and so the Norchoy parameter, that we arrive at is 19.55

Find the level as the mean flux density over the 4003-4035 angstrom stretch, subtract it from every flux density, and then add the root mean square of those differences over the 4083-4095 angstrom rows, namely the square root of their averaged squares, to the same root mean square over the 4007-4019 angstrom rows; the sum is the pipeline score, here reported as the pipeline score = 7.2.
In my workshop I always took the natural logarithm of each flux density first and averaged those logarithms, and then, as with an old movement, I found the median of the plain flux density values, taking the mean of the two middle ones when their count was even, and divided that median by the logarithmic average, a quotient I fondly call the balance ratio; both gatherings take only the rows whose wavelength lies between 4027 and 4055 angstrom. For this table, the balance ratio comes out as 5.8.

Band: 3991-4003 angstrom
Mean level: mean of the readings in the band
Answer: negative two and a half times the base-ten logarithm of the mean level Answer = -3.11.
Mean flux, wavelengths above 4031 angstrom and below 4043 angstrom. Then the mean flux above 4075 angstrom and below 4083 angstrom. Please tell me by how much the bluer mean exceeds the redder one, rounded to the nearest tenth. 0.8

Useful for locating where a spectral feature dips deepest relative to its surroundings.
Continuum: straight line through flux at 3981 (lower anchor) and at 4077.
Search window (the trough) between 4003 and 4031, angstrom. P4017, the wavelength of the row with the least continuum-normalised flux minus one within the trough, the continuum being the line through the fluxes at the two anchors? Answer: 4021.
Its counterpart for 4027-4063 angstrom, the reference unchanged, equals 4033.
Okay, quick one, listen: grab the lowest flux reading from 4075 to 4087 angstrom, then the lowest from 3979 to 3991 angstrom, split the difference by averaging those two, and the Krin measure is 16.0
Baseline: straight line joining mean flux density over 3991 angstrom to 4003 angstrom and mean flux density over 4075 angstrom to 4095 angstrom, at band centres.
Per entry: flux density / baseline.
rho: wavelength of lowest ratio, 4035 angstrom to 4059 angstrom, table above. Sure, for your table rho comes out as 4053 angstrom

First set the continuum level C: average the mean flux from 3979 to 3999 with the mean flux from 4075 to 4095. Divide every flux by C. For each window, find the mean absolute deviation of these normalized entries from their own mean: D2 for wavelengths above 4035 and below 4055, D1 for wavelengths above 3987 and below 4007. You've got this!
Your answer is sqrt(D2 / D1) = 1.0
